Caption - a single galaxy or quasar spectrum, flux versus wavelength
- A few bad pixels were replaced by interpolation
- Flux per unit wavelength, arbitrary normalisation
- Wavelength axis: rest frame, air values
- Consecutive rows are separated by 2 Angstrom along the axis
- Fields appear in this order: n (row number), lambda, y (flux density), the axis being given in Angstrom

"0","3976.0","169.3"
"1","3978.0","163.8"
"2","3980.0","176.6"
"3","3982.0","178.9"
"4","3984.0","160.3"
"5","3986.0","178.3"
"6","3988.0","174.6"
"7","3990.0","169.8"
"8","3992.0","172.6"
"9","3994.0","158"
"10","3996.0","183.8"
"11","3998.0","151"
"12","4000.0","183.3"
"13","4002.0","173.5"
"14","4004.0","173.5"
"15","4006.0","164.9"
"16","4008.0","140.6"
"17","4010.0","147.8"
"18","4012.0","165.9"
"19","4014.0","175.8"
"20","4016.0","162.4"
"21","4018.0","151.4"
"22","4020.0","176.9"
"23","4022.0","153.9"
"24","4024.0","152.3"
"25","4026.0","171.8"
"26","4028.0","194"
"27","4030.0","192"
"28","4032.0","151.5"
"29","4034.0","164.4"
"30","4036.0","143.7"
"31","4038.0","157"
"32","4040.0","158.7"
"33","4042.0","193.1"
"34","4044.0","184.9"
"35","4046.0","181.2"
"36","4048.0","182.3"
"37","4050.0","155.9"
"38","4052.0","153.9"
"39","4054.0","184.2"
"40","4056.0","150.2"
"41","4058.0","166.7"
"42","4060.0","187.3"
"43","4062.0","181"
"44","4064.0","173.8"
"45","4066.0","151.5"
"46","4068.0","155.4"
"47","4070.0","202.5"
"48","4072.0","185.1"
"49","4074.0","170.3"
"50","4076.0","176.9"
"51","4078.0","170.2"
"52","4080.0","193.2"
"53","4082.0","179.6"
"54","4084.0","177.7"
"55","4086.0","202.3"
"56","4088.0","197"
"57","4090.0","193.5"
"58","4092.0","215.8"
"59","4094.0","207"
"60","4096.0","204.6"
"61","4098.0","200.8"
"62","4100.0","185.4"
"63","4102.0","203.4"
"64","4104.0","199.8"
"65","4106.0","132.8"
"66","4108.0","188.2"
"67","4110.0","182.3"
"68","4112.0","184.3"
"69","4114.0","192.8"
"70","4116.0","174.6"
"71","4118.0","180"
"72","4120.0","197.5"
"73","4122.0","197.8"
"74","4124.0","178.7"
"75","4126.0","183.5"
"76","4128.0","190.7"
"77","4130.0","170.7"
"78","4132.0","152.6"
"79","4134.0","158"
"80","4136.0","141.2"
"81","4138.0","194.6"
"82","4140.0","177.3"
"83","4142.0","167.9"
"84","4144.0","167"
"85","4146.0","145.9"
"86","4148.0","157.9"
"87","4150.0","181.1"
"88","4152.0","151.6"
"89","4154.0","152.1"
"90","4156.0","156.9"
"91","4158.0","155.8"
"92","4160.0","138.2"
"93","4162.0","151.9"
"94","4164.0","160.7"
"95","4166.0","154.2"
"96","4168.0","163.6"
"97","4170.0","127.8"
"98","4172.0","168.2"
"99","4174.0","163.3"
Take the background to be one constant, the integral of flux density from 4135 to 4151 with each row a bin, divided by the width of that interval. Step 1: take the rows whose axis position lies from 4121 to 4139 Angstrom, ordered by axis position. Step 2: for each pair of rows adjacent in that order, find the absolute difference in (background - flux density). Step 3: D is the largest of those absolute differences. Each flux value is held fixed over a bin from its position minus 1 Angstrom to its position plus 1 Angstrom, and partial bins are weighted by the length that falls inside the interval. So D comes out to 53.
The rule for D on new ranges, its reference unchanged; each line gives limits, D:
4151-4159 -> 5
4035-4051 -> 34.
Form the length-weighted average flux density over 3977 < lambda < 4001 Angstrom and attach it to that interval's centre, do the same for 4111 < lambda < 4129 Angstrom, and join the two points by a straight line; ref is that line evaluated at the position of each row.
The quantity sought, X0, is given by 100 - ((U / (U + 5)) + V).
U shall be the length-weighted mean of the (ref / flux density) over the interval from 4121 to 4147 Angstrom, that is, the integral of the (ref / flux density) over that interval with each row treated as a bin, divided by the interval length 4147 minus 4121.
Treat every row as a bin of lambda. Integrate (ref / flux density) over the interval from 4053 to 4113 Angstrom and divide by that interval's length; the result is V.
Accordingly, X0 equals 98.8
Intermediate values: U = 1.11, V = 1.00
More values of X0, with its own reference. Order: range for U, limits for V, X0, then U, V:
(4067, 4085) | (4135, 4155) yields 98.7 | 1.02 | 1.17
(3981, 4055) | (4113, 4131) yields 98.8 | 1.05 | 1.01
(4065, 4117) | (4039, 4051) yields 98.8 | 1.00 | 1.02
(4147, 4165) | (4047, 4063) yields 98.7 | 1.23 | 1.06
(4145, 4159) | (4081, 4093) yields 98.9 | 1.22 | 0.94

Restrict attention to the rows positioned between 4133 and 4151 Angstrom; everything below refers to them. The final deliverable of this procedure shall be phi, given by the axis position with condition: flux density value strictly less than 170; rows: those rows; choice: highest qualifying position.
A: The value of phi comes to 4148.0 Angstrom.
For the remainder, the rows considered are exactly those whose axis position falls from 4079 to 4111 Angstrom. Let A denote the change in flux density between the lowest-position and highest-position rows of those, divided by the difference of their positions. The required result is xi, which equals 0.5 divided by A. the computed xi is -1.4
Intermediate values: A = -0.4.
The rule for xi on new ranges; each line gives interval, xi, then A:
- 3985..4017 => -0.9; -0.5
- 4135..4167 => 1.2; 0.4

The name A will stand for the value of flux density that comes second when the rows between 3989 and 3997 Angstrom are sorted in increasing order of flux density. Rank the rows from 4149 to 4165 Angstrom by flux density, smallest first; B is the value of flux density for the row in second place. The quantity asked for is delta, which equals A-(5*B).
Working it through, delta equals -588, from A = 169.8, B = 151.6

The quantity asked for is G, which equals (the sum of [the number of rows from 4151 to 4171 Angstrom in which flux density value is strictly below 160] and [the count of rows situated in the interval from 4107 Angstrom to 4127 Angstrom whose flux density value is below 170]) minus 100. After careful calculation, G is -92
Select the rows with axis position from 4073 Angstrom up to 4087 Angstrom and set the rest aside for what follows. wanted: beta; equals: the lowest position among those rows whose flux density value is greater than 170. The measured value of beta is 4074.0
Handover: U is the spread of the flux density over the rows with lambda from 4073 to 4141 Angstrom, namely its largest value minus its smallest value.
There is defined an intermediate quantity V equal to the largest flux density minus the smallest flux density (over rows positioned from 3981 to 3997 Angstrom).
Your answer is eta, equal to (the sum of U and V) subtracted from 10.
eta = -99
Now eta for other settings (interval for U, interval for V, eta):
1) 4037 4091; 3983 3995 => -63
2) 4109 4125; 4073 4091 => -45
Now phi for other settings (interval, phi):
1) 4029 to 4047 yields 4040.0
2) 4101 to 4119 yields 4106.0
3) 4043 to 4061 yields 4058.0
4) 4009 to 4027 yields 4024.0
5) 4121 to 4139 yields 4136.0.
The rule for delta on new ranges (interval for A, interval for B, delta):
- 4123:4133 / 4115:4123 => -729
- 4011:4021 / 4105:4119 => -711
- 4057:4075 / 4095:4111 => -756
